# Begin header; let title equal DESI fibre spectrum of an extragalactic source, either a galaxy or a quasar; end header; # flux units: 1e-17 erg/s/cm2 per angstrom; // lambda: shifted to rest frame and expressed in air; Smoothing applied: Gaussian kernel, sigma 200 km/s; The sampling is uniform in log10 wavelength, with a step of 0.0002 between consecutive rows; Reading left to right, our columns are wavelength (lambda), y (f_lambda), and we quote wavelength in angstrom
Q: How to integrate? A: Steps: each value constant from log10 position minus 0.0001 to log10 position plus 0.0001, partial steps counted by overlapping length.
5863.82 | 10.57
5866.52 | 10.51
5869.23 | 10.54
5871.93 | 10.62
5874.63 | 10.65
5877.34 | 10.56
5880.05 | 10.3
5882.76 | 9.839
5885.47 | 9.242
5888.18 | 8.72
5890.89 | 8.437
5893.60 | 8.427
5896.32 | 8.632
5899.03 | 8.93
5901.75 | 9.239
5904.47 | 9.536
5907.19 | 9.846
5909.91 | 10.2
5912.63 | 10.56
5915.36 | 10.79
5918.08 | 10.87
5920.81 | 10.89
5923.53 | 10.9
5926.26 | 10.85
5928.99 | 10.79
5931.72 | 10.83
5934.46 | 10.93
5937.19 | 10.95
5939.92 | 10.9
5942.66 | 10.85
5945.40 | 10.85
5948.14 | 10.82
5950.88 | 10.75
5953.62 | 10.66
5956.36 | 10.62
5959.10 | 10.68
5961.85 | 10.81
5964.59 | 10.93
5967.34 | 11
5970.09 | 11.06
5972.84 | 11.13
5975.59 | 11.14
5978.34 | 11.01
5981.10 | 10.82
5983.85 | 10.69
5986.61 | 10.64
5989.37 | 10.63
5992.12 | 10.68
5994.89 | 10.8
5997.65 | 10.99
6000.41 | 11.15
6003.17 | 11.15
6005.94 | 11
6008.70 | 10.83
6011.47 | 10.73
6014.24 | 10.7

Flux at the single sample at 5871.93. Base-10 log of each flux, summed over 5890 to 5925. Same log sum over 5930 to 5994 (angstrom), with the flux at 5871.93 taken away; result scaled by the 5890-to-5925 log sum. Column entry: 1.0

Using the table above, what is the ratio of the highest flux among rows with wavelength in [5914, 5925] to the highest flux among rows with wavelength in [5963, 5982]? 0.978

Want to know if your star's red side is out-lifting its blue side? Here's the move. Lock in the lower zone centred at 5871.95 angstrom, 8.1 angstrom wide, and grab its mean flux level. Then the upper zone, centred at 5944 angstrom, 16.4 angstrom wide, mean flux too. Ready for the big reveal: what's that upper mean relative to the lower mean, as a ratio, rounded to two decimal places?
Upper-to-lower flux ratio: 1.02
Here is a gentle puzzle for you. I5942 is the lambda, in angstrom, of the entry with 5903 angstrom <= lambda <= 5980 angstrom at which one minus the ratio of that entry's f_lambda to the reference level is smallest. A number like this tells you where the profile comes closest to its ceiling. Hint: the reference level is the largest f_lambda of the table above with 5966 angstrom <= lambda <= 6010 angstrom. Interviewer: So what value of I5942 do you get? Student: 5975.59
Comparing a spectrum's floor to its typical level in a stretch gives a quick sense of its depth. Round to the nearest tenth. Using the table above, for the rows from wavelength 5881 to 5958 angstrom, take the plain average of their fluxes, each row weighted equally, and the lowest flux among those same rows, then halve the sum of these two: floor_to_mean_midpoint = 9.3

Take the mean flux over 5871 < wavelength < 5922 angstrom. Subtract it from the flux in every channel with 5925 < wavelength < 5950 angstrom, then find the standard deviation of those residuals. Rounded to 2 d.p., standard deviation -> 0.05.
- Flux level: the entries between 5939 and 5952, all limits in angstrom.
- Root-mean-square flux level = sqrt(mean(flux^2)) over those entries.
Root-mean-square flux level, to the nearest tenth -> 10.8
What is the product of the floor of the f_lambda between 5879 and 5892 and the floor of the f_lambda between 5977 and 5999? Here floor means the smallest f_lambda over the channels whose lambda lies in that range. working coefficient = 90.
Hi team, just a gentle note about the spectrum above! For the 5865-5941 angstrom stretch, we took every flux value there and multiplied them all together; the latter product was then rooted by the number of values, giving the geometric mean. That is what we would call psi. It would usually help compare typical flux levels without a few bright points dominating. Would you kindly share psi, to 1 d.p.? 10.1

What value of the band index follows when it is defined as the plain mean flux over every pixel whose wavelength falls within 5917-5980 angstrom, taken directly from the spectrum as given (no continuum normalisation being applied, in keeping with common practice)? 10.9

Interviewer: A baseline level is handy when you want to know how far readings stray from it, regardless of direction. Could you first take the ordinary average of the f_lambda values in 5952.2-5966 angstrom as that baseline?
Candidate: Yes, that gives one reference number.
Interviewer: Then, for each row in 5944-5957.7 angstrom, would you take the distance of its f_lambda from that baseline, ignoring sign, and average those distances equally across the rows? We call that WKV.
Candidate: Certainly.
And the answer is 0.08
